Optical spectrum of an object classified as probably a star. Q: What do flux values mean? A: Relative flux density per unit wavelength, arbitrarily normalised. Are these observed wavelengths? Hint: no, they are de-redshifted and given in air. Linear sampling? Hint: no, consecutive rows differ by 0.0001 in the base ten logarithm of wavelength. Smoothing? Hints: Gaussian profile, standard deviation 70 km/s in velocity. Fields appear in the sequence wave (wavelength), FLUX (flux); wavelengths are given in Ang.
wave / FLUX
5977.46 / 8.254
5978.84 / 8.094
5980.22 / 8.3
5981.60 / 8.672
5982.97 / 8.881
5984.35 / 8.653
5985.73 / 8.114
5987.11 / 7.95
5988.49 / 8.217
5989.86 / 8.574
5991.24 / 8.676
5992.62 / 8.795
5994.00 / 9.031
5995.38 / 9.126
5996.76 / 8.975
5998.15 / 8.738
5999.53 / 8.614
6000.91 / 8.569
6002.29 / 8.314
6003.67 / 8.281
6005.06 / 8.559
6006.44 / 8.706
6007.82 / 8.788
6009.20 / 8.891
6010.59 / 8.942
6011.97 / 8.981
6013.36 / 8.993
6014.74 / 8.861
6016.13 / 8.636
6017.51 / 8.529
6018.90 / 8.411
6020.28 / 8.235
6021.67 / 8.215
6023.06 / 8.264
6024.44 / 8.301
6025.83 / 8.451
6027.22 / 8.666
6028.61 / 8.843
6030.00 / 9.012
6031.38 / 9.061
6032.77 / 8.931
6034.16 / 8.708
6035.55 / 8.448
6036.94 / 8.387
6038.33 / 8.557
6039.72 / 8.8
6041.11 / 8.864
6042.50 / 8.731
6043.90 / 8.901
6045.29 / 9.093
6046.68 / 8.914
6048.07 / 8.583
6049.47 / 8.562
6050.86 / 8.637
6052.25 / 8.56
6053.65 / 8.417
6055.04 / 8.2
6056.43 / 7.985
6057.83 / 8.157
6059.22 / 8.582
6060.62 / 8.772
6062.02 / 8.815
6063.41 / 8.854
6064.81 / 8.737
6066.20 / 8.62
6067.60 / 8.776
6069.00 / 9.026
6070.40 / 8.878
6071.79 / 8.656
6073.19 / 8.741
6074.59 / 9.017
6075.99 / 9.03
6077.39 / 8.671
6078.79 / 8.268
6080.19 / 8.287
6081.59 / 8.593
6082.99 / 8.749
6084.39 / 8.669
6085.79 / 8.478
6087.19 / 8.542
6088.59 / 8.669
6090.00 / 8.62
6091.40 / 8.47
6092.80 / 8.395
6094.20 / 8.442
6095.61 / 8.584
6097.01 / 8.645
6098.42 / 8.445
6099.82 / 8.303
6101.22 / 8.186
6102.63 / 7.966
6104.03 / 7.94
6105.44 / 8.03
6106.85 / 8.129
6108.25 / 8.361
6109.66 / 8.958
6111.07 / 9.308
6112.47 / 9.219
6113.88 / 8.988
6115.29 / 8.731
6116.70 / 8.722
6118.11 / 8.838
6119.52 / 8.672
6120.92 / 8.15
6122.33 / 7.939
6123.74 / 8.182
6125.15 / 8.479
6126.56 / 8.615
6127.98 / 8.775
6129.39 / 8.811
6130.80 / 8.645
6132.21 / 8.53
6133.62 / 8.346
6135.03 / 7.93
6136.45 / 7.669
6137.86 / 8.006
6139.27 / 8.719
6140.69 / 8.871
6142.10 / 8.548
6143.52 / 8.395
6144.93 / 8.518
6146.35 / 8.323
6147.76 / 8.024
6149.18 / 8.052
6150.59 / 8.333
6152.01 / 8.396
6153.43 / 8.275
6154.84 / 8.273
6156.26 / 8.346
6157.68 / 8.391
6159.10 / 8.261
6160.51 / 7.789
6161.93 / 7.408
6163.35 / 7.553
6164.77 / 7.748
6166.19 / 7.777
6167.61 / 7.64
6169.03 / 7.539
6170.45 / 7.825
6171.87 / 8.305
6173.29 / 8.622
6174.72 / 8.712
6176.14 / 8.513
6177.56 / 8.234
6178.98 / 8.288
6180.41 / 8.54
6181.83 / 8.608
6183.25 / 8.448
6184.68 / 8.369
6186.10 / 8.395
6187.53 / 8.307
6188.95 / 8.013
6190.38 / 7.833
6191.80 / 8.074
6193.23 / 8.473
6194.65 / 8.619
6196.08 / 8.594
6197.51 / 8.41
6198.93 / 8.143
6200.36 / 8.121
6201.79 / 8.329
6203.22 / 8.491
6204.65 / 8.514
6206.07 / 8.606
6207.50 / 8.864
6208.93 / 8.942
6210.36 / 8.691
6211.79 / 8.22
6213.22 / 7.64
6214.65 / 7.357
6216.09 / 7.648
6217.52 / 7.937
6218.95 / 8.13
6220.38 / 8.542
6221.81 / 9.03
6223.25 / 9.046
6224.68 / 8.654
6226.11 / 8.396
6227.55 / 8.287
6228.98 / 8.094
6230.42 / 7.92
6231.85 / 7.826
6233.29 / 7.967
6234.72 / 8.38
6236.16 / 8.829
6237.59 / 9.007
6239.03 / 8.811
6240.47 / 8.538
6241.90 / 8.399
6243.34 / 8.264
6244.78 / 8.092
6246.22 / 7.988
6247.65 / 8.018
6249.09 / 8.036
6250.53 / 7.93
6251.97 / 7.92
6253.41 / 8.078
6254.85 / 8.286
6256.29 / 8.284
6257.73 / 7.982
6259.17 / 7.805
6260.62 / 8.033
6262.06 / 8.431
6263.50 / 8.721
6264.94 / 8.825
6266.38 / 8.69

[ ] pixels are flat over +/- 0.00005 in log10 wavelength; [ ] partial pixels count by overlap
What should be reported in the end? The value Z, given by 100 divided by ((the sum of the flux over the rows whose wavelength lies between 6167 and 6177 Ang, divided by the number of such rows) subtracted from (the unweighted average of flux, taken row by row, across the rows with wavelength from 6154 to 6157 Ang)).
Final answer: 693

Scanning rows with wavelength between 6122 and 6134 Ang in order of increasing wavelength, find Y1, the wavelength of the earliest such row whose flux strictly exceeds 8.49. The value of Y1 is 6126.56 Ang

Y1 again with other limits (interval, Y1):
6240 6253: 6240.47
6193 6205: 6194.65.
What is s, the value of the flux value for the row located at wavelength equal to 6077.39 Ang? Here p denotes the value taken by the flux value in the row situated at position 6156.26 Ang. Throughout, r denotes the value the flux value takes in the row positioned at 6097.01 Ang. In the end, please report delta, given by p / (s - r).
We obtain 321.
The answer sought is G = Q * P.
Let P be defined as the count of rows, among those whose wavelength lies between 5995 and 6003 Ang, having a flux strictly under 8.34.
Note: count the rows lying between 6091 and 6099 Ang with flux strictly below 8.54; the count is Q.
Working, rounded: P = 1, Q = 4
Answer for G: 4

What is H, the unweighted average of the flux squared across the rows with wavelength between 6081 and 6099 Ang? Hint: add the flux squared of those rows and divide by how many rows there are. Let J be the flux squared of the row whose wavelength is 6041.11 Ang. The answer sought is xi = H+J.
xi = 152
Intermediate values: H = 73.3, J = 79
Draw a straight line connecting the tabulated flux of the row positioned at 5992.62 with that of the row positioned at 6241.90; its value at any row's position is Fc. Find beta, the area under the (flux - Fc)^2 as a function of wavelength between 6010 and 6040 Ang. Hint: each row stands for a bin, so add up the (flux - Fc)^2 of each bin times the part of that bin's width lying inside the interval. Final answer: 2.6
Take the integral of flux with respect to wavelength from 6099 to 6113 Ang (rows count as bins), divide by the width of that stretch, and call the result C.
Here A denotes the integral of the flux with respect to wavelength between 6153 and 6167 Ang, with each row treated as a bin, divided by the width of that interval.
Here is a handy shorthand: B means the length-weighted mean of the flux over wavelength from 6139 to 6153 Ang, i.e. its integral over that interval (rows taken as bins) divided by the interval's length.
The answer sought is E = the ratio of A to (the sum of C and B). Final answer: 0.474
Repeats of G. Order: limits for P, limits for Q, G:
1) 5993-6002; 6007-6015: 0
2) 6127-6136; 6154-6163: 6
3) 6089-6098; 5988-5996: 0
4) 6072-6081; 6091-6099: 8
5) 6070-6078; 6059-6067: 0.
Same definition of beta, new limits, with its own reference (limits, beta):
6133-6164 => 7.5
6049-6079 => 2.5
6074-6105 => 2.8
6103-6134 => 4.7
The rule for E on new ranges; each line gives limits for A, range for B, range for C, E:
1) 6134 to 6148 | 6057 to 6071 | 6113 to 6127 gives 0.482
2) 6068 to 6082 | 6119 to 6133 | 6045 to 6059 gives 0.513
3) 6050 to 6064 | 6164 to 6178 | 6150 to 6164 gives 0.525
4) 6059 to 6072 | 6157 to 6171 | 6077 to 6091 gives 0.537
